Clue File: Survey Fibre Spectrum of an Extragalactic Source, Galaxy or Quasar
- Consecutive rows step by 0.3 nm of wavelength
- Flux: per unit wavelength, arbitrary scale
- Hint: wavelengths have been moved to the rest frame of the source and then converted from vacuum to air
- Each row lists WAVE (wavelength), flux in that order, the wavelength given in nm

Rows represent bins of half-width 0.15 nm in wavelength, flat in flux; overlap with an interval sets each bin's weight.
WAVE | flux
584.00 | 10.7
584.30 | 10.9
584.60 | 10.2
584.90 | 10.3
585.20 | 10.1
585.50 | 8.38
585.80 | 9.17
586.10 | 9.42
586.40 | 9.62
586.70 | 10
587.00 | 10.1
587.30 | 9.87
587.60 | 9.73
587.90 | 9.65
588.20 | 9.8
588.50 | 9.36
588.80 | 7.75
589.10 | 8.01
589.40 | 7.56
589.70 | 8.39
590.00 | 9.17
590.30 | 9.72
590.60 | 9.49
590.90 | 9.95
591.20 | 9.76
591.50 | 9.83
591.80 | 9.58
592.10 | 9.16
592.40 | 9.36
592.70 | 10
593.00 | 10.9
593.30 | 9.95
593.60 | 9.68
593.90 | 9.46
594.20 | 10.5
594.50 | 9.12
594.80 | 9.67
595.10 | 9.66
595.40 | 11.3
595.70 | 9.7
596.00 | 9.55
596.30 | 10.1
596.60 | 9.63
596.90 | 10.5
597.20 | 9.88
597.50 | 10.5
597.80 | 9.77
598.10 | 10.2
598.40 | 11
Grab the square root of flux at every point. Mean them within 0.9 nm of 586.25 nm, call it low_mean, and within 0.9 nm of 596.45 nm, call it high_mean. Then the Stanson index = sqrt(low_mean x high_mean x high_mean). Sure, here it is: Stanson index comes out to 5.51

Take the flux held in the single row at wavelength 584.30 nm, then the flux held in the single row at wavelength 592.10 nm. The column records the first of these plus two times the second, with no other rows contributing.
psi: 29.2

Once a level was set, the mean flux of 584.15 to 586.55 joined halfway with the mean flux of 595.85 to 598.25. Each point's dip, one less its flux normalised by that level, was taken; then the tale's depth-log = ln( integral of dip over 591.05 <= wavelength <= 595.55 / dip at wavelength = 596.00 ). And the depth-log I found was -1.0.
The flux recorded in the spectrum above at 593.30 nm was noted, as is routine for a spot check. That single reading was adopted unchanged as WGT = 9.95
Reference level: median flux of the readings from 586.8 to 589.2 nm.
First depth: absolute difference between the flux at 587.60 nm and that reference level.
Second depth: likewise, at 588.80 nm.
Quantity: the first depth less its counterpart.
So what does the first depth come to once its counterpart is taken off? -1.9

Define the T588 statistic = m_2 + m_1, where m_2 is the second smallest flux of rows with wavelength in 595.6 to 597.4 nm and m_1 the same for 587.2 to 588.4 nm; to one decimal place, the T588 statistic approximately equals 19.4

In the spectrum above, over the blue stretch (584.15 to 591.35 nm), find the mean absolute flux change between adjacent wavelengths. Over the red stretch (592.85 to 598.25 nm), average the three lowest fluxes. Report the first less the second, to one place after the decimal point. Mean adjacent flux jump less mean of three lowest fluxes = -8.9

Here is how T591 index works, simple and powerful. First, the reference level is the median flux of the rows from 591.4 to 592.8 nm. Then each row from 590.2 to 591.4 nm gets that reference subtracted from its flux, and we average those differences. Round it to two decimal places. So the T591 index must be 0.15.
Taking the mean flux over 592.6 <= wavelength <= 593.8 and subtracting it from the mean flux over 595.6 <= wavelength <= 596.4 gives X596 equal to -0.3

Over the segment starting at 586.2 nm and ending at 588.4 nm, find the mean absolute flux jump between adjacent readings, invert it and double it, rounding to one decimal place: 11.1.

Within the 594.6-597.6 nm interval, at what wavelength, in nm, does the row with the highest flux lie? 595.40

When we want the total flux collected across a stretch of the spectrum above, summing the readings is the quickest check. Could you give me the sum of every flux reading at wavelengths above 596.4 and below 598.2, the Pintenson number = 60.5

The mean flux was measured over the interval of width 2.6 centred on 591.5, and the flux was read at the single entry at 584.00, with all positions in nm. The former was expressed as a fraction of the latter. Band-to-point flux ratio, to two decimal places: 0.90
